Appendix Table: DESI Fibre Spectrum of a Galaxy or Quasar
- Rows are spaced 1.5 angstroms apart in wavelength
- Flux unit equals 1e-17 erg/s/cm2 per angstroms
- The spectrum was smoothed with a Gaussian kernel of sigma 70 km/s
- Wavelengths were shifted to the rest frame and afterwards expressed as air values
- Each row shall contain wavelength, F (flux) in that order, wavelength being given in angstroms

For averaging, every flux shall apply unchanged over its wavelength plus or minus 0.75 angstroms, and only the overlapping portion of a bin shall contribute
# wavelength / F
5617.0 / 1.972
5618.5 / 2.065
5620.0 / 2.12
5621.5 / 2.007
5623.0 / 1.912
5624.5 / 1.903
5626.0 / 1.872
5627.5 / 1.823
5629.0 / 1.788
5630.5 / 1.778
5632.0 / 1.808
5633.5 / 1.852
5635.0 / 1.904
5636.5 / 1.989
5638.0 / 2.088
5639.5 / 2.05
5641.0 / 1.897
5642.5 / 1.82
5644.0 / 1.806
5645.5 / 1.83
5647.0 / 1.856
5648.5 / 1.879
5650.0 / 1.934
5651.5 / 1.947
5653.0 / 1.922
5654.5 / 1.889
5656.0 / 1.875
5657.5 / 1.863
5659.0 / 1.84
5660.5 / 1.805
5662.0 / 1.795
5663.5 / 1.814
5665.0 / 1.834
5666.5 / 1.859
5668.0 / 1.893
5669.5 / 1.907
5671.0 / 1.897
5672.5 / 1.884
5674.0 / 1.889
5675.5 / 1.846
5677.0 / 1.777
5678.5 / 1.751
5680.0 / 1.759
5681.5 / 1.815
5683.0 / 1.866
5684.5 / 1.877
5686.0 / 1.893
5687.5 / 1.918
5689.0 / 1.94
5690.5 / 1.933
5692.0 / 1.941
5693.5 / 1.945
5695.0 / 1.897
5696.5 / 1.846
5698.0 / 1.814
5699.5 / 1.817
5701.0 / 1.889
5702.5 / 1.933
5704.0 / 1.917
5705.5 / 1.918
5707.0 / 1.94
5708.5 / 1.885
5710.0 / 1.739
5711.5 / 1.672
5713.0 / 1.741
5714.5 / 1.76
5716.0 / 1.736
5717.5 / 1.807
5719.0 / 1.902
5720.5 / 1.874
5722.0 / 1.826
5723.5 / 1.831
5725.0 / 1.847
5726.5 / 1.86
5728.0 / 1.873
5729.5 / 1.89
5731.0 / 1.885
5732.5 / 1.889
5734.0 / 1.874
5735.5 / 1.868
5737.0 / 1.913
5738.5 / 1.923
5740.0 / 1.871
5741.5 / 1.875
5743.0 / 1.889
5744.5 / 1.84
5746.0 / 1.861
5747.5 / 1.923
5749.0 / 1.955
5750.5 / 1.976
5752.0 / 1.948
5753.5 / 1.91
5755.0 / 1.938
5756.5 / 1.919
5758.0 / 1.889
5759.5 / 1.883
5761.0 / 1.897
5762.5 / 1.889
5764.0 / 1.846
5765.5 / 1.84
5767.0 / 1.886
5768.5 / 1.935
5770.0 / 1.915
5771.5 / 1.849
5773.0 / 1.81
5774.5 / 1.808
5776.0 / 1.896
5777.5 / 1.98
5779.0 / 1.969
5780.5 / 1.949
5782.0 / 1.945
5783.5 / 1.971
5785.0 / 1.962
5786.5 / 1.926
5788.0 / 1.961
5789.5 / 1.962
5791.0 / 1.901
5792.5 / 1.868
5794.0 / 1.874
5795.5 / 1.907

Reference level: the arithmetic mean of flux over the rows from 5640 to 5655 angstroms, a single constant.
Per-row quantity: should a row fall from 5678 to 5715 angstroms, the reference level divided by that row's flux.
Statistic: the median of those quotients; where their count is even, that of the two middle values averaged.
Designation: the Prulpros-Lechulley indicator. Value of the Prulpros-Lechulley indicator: 1.00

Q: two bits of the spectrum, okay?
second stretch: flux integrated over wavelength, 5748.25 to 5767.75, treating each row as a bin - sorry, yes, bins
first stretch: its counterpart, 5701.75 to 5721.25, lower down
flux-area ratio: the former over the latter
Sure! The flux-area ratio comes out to 1.04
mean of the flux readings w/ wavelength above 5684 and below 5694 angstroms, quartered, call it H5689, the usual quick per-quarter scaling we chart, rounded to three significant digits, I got 0.480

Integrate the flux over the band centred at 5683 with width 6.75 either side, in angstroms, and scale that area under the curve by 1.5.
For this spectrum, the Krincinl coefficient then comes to 37.3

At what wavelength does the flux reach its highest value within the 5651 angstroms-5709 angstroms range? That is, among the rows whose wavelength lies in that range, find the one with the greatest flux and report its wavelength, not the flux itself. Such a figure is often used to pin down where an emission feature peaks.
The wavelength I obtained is 5651.5 angstroms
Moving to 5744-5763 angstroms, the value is 5750.5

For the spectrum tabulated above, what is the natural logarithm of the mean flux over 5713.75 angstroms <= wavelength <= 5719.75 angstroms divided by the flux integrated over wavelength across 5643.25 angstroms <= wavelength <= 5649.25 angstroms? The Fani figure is -1.81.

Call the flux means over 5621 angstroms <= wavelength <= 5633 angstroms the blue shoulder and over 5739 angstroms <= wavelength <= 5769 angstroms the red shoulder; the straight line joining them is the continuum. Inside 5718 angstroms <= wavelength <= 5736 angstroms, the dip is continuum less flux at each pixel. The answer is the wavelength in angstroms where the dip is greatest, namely 5722.0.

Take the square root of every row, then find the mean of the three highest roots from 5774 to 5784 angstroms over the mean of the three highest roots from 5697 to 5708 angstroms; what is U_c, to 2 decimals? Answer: 1.01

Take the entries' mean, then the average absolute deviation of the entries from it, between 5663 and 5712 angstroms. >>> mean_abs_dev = 0.054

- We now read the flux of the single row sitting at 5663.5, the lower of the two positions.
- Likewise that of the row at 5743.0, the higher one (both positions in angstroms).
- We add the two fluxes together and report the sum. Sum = 3.70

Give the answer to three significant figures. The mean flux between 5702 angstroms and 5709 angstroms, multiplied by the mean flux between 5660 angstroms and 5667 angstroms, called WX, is 3.49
